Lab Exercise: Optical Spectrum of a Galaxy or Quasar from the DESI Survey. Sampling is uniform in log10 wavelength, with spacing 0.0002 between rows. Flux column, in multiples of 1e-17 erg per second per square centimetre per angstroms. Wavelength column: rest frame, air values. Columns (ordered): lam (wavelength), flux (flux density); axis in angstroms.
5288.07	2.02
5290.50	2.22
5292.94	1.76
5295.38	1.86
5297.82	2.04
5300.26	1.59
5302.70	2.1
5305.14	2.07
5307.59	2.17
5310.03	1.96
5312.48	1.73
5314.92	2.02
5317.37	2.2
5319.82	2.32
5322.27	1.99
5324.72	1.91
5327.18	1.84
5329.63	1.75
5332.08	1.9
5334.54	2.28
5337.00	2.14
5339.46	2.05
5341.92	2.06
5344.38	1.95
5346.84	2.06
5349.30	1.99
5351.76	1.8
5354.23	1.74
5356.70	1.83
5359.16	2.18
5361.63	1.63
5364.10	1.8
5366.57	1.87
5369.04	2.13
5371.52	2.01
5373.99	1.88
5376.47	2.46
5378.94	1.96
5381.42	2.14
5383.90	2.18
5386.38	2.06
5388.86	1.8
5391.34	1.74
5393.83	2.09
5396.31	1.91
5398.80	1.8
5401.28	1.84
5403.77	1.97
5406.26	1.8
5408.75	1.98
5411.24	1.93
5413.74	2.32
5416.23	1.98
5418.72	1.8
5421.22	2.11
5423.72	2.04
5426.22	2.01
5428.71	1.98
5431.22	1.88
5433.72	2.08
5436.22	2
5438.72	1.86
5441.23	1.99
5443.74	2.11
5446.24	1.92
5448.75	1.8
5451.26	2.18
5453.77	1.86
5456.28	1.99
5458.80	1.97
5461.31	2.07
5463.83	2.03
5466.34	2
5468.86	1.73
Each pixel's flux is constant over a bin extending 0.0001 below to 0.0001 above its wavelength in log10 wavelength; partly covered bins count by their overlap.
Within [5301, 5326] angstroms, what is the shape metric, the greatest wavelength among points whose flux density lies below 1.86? 5312.48 angstroms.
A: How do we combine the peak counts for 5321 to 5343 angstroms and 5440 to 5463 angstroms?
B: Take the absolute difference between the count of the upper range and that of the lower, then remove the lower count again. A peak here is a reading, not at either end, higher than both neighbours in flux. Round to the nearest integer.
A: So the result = 1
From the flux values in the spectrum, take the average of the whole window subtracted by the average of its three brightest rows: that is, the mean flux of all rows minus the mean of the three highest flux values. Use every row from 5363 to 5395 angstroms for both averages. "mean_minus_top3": -0.25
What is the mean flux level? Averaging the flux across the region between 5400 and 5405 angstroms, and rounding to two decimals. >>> 1.91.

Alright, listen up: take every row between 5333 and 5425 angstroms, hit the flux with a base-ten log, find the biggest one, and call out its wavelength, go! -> 5376.47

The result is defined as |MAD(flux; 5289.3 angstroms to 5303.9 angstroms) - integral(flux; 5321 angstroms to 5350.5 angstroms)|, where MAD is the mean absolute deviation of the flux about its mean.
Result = 59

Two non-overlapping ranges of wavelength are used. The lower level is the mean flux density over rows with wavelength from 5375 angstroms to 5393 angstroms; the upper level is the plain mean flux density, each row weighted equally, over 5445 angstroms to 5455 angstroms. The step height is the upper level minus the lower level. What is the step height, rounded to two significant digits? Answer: -0.11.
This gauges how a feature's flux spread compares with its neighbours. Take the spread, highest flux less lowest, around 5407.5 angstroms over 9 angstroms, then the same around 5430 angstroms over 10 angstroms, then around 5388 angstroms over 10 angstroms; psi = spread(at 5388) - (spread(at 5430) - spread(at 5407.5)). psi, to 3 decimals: 0.420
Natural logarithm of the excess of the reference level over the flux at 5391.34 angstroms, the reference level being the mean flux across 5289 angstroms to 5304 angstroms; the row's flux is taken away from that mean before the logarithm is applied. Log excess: -1.7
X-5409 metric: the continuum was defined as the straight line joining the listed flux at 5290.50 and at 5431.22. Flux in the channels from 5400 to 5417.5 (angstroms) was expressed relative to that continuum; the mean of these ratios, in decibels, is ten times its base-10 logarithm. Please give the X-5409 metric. 0.1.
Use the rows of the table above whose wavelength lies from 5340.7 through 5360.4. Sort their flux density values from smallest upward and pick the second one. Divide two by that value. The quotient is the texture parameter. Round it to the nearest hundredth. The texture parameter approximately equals 1.11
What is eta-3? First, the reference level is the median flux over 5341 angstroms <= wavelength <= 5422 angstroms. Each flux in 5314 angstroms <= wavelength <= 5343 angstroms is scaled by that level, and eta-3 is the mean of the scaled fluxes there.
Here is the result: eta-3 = 1.04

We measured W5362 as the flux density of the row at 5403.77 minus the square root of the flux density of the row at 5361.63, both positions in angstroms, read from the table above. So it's 0.69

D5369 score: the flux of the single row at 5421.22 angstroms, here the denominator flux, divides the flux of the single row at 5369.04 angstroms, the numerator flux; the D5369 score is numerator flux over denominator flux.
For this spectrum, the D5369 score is 1.01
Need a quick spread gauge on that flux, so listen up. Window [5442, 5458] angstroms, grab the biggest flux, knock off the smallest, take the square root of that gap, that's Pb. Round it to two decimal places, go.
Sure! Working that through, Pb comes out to 0.62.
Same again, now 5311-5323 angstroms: 0.77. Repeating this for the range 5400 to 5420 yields 0.72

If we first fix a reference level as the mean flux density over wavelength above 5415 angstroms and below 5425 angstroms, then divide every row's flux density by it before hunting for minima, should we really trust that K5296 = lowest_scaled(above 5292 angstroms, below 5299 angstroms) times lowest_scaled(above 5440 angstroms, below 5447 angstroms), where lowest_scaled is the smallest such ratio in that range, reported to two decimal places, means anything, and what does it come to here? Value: 0.86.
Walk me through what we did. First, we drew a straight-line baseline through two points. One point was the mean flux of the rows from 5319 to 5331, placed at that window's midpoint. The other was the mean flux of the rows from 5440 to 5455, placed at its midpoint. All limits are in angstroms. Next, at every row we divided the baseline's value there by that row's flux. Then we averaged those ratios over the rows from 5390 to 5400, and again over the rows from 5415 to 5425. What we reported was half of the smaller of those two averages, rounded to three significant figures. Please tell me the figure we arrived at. 0.499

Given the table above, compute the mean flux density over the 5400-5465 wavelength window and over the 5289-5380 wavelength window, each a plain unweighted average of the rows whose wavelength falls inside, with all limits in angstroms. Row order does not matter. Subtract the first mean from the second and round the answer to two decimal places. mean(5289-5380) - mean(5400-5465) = 0.00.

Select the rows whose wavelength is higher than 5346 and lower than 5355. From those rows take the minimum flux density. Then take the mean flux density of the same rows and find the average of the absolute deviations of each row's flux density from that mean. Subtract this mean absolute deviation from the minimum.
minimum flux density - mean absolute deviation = 1.61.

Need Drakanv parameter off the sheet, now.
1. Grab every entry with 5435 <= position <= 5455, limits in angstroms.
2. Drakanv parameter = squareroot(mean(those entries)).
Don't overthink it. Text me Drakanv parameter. 1.40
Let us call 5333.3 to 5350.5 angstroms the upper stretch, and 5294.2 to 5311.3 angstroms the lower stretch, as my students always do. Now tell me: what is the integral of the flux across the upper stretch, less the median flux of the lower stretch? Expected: 33.7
